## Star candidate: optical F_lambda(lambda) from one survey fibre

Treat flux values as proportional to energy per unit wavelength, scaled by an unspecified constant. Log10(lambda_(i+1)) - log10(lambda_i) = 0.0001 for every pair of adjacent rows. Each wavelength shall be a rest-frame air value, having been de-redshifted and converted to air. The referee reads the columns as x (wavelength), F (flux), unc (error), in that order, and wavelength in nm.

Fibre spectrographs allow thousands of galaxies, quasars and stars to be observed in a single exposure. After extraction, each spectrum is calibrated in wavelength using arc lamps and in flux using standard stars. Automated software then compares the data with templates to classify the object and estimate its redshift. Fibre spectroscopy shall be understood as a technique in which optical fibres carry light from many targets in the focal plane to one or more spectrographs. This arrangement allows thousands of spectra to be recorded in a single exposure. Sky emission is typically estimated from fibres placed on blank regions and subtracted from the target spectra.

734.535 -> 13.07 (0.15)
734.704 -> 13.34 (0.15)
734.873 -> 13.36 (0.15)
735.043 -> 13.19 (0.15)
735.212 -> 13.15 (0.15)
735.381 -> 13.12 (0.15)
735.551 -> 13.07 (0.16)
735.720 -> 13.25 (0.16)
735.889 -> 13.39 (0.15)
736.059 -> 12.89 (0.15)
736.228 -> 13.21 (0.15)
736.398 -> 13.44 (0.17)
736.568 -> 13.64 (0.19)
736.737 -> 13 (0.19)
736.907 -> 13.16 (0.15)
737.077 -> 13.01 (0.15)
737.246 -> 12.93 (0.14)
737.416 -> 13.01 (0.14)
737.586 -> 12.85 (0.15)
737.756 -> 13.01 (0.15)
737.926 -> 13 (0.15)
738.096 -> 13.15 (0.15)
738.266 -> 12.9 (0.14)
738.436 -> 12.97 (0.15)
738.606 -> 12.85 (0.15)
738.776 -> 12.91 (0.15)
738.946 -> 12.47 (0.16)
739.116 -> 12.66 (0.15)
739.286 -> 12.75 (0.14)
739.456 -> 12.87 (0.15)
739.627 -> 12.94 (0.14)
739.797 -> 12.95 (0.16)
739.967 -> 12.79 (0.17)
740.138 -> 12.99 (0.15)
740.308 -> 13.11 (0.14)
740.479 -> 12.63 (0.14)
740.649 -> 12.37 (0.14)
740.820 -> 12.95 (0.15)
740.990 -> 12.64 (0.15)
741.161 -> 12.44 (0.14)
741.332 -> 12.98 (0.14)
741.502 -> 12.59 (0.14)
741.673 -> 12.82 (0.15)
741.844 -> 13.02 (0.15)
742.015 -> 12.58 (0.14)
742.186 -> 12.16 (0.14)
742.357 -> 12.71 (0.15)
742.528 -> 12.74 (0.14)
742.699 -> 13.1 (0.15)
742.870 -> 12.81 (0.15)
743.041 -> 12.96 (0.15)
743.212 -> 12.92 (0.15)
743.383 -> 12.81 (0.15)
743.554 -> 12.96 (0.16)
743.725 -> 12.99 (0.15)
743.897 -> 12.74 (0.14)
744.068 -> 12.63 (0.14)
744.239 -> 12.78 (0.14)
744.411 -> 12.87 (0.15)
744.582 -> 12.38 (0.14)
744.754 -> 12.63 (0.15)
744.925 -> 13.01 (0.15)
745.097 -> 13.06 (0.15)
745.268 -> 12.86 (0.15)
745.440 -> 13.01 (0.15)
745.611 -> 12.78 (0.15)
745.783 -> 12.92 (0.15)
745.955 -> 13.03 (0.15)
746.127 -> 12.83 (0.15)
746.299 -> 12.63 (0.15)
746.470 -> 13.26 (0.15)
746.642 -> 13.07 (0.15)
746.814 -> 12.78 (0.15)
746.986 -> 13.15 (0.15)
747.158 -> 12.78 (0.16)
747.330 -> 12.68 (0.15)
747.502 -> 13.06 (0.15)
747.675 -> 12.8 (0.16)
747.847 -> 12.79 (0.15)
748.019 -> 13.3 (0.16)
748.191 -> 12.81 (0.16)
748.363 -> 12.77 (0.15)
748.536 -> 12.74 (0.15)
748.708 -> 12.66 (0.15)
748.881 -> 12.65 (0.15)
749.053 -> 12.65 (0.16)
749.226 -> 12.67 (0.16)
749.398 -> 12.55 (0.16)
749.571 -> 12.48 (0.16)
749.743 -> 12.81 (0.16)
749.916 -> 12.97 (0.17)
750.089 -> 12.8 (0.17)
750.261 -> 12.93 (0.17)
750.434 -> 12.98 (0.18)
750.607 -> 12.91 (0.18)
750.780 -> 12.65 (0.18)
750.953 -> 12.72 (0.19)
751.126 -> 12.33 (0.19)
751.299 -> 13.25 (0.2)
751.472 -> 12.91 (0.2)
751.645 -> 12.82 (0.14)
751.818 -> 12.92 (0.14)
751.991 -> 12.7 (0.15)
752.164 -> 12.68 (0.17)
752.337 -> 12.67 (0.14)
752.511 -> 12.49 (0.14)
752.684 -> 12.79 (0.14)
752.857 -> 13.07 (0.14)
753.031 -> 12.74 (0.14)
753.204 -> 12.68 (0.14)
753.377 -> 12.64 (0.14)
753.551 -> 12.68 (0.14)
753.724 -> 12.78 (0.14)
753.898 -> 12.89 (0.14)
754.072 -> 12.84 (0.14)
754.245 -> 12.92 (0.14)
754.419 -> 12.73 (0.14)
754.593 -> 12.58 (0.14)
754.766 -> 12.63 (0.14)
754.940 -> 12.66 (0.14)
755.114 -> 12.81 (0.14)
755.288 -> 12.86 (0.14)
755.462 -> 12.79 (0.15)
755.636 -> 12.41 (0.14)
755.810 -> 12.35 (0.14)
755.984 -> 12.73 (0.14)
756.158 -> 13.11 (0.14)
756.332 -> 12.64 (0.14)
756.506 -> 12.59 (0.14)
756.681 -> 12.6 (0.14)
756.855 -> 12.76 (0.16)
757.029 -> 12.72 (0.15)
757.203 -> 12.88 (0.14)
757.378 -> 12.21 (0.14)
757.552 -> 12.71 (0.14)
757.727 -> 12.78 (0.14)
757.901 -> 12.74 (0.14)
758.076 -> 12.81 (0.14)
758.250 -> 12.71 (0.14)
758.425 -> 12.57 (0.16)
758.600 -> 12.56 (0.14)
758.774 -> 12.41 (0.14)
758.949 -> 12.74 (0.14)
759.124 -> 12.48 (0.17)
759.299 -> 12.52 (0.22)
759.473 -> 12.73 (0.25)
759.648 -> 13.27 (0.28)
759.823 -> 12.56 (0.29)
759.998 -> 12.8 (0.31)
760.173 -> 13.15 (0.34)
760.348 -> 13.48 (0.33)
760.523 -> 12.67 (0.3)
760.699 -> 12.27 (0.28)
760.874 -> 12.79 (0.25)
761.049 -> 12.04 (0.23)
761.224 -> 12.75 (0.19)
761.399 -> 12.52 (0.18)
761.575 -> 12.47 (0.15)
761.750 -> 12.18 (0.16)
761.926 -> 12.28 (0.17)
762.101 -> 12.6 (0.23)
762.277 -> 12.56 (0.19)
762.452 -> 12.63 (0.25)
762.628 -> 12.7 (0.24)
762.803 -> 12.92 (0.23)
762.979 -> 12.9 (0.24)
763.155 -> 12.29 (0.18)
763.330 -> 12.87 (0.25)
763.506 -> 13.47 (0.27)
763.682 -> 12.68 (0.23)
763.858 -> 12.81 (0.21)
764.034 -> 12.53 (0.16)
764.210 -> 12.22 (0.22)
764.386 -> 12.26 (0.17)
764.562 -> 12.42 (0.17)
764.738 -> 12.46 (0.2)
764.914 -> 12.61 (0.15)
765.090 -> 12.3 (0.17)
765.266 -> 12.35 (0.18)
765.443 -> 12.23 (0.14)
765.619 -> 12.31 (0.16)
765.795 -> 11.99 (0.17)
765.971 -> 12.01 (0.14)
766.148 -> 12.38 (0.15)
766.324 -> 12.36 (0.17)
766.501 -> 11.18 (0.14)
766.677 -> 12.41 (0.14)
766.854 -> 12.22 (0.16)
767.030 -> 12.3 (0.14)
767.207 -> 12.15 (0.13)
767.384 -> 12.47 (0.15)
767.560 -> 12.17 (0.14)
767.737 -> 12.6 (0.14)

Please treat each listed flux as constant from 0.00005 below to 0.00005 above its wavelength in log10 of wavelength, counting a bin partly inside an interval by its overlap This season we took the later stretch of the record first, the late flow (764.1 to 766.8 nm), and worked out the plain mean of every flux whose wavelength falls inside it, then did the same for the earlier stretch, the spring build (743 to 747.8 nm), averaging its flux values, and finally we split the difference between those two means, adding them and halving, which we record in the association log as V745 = 12.6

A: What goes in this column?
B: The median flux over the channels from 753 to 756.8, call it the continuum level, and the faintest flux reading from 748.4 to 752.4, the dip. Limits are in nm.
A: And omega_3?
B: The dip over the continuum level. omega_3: 0.97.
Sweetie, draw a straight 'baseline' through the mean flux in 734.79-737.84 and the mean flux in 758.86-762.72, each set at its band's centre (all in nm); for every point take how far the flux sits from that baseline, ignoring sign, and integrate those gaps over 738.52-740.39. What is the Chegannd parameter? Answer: 0.46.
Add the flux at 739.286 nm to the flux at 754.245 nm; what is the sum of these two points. 25.7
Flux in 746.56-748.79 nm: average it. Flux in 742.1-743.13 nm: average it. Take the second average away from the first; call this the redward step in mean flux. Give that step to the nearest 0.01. 0.13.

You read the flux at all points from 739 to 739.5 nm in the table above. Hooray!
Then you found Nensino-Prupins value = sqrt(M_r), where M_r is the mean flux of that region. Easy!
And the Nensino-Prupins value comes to 3.57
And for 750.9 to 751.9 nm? 3.58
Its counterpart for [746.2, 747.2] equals 3.60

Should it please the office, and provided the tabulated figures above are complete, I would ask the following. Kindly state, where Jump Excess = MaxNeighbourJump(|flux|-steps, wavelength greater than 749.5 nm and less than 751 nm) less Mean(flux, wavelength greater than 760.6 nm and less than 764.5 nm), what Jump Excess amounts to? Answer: -12.2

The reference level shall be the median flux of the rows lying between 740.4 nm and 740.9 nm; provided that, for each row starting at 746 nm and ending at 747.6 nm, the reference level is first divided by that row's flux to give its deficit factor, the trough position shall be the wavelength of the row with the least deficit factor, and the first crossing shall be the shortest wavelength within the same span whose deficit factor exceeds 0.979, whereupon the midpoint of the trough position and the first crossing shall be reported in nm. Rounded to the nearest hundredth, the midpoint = 746.30 nm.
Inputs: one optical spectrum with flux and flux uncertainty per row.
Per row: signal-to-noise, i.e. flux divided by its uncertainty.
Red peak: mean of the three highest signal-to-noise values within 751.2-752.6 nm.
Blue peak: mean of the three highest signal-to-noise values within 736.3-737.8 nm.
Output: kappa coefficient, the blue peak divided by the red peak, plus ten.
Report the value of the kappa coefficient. 11.00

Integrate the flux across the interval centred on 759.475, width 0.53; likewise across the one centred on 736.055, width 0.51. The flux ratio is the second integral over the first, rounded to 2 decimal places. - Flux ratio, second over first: 0.99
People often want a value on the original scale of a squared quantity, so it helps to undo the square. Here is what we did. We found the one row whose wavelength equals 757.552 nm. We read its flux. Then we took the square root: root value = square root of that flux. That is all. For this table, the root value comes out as 3.57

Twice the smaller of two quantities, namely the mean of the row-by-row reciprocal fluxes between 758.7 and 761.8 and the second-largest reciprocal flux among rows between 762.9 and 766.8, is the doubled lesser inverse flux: 0.158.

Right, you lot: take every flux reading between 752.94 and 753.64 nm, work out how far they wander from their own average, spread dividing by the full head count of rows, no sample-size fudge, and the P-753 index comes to 0.04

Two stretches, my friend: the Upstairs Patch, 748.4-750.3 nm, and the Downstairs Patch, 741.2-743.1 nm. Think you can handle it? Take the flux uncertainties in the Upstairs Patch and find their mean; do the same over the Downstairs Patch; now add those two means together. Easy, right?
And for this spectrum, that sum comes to 0.305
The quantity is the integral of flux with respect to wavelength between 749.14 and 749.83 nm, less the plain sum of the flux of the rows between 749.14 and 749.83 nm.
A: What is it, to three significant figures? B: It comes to -41.8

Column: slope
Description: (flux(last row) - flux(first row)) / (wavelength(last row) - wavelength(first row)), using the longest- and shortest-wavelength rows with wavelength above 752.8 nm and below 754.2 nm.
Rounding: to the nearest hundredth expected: -0.19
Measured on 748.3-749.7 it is -0.24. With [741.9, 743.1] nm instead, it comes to 0.37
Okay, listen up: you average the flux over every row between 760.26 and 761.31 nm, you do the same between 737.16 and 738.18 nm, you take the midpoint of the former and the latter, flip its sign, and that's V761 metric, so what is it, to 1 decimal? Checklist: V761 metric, -12.8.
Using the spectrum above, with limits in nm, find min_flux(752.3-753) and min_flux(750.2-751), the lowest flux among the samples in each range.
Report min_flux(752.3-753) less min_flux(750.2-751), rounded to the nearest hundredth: -0.16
